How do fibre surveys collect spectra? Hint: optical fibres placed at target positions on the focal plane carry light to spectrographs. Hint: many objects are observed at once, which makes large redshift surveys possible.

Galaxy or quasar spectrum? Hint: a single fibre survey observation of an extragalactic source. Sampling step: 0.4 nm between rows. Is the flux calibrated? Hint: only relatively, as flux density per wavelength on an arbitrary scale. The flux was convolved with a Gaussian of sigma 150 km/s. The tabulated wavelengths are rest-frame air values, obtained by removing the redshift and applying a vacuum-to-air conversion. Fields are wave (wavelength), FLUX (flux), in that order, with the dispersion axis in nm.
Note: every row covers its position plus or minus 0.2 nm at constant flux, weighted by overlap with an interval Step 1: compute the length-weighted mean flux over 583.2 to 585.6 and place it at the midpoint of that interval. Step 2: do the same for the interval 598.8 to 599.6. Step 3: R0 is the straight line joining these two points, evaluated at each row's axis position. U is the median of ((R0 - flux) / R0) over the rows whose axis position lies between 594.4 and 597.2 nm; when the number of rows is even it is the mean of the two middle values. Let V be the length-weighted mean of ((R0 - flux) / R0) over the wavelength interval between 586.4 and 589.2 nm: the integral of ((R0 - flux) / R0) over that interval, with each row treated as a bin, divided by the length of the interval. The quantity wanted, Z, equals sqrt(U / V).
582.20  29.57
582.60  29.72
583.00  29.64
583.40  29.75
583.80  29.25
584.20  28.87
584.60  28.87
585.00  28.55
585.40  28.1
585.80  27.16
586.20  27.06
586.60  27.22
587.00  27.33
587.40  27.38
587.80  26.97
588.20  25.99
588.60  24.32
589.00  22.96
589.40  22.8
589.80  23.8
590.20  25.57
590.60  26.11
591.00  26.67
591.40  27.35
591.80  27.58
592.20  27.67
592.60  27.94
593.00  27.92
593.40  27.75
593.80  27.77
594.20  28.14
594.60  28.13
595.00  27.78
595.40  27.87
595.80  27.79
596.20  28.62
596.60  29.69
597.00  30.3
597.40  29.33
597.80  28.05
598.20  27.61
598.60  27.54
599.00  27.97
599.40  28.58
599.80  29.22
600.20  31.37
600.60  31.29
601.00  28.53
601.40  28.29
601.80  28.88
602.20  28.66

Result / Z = 0.4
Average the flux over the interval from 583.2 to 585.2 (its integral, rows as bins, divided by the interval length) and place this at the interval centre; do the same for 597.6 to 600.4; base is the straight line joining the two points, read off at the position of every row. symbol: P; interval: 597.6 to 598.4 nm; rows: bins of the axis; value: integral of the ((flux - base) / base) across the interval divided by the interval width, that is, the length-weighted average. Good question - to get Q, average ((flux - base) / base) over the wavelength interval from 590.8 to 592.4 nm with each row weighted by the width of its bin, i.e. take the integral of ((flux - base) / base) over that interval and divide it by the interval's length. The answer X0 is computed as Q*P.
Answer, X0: 0.0015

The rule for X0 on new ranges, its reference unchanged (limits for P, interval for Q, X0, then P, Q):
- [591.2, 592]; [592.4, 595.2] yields 0.0014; -0.05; -0.030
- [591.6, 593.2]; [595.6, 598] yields -0.0003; -0.04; 0.010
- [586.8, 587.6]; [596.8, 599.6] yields 0.0003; -0.06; -0.006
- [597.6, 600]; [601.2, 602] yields 0.0000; -0.02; 0.001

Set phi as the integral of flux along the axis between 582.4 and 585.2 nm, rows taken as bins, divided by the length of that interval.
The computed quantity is 29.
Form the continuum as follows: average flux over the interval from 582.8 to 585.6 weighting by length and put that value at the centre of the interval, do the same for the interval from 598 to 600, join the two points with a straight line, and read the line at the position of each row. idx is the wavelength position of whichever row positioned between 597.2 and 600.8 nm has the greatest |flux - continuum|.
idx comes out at 600.20 nm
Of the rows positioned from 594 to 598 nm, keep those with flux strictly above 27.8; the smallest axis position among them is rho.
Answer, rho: 594.20 nm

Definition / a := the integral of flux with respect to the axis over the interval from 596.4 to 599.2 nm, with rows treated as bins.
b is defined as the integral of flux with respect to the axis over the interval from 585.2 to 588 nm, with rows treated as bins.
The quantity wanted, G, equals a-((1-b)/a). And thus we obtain 81.1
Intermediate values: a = 80.2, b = 76.5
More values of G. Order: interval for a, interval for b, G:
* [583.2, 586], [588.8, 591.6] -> 81.1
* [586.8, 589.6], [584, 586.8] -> 72.2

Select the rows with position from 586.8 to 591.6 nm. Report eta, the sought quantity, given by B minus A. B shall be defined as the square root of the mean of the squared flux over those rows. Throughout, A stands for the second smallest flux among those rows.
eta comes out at 2.7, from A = 22.96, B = 25.7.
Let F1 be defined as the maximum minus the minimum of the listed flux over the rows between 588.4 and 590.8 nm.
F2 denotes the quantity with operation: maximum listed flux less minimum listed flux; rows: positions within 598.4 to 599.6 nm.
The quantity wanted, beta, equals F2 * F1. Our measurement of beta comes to 3.4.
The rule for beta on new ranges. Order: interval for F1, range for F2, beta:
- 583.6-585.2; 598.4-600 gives 1.2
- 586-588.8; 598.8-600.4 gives 10.4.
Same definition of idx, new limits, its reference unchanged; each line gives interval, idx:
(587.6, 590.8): 589.40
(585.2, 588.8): 588.60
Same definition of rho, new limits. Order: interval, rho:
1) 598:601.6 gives 599.00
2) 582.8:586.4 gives 583.00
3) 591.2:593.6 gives 592.60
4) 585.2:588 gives 585.40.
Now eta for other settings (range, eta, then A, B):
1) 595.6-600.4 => 1.3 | 27.61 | 28.9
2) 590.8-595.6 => 0.4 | 27.35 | 27.7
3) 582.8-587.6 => 1.1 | 27.16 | 28.3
